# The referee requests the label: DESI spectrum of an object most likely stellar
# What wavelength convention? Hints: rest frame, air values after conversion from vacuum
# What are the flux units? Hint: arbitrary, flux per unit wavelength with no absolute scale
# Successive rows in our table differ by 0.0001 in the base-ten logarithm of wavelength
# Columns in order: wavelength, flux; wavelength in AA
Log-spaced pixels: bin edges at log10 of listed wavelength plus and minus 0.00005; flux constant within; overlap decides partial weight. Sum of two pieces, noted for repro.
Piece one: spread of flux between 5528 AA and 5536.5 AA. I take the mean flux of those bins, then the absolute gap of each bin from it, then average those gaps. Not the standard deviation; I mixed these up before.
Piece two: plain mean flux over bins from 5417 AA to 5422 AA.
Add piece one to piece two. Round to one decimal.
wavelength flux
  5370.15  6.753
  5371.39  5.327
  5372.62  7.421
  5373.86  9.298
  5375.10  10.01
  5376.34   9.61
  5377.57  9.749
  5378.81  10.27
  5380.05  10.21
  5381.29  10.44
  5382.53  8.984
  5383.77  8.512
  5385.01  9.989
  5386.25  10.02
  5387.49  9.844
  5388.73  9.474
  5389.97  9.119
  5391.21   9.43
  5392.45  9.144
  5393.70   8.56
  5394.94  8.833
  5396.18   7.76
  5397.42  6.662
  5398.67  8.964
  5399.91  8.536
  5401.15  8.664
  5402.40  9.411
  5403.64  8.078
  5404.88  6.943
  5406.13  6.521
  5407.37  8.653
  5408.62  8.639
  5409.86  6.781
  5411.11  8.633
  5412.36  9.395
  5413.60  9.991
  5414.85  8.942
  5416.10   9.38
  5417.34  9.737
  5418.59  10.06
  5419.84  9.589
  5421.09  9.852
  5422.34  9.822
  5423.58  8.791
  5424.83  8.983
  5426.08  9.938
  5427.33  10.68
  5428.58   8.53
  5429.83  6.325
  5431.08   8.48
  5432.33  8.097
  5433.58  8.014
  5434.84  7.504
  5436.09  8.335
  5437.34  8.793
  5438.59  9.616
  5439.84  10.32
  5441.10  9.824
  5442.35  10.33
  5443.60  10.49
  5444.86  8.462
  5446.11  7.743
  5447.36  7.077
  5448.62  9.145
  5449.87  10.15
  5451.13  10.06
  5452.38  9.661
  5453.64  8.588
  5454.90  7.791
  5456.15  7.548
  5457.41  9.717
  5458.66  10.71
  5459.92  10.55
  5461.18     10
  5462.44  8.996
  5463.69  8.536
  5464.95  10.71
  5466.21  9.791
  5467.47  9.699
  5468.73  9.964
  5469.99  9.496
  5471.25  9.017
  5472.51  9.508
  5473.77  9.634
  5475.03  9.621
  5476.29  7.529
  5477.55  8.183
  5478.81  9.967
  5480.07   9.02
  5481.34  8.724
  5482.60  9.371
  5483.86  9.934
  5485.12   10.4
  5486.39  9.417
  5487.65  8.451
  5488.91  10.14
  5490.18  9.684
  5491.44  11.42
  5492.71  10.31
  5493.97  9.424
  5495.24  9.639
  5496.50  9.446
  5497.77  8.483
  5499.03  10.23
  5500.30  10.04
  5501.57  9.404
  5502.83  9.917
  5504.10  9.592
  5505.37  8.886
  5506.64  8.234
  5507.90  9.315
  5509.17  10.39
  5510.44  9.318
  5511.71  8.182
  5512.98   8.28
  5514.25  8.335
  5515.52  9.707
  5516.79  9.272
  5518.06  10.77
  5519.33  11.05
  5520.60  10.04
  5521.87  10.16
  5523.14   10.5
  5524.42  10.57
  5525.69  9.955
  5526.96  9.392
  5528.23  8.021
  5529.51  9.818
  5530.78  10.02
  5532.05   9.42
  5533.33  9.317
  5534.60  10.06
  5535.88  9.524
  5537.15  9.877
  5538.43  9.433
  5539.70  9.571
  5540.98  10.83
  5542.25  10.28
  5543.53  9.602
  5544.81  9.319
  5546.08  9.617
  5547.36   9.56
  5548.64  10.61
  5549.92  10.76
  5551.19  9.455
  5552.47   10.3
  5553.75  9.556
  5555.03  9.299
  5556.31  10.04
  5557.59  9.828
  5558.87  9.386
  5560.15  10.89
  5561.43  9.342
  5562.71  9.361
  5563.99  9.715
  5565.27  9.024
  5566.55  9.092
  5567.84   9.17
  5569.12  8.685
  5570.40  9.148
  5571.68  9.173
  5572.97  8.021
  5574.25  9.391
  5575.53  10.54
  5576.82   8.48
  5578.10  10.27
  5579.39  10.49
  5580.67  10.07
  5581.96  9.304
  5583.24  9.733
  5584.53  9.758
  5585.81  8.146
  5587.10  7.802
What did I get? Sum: 10.3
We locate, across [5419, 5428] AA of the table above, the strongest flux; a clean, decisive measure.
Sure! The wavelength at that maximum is 5427.33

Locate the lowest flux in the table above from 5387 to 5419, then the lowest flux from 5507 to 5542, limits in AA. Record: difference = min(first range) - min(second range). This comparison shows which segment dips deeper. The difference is -1.5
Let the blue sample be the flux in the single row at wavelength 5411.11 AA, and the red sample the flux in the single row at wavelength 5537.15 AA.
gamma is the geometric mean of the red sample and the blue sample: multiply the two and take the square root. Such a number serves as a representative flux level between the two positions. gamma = 9.2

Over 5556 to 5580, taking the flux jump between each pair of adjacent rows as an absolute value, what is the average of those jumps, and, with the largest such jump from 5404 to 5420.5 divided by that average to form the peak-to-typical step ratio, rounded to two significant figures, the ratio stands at 2.8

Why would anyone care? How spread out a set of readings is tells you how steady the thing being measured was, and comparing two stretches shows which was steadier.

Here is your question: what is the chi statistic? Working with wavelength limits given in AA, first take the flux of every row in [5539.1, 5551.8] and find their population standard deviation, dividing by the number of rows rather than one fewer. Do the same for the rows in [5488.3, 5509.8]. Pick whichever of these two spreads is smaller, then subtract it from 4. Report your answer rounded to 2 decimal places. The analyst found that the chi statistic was 3.44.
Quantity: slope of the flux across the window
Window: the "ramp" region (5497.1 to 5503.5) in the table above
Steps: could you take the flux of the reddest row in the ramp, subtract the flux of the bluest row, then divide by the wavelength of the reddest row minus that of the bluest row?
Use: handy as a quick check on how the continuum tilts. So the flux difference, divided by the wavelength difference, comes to 0.28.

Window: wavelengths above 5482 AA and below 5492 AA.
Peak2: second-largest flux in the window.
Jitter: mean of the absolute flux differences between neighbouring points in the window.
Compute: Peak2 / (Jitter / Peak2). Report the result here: 110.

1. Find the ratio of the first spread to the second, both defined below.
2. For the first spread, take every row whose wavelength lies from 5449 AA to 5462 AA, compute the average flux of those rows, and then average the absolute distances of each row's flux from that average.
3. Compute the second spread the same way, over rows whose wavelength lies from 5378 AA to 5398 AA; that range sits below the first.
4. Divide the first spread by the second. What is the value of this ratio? 1.19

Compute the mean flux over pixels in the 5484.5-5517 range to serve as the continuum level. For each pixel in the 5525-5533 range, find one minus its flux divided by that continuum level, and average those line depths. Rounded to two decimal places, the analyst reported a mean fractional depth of 0.00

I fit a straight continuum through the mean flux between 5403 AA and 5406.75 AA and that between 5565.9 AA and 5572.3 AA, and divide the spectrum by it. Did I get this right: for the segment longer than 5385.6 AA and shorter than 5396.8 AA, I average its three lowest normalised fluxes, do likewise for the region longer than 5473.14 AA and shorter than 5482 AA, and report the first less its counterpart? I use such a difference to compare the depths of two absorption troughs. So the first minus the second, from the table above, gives 0.17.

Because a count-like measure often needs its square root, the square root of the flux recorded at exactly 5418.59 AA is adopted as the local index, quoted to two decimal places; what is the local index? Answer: 3.17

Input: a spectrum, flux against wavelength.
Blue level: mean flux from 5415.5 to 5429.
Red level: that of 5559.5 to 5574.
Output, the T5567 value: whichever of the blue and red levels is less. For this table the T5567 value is 9.2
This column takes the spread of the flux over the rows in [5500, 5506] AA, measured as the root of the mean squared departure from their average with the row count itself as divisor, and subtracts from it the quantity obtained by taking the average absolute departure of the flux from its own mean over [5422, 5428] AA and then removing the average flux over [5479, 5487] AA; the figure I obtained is 9.3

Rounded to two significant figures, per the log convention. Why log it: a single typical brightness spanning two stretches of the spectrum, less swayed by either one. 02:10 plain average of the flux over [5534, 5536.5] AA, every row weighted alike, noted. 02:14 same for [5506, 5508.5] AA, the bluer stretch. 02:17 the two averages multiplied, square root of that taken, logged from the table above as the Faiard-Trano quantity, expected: 9.3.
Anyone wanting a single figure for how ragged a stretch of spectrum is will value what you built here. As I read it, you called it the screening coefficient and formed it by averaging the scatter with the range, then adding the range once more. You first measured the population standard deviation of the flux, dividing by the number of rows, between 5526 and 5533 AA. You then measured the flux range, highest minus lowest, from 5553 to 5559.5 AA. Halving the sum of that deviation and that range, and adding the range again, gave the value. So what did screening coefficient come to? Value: 1.46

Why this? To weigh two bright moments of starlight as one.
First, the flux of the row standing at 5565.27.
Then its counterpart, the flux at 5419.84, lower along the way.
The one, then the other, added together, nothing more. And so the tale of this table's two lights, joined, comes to 18.6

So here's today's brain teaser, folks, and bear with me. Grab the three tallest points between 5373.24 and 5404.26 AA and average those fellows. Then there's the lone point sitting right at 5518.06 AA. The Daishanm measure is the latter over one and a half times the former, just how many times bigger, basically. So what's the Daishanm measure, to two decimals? 0.70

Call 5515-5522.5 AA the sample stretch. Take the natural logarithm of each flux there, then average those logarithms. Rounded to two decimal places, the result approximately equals 2.32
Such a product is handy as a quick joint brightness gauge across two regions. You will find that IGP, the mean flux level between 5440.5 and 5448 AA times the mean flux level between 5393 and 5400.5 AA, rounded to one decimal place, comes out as 73.9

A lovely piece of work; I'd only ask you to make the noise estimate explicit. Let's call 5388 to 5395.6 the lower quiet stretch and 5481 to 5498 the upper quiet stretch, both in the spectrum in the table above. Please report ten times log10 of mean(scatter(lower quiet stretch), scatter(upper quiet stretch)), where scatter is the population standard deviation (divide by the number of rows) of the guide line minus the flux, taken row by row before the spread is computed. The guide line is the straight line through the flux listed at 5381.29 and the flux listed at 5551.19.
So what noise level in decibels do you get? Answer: -2.7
